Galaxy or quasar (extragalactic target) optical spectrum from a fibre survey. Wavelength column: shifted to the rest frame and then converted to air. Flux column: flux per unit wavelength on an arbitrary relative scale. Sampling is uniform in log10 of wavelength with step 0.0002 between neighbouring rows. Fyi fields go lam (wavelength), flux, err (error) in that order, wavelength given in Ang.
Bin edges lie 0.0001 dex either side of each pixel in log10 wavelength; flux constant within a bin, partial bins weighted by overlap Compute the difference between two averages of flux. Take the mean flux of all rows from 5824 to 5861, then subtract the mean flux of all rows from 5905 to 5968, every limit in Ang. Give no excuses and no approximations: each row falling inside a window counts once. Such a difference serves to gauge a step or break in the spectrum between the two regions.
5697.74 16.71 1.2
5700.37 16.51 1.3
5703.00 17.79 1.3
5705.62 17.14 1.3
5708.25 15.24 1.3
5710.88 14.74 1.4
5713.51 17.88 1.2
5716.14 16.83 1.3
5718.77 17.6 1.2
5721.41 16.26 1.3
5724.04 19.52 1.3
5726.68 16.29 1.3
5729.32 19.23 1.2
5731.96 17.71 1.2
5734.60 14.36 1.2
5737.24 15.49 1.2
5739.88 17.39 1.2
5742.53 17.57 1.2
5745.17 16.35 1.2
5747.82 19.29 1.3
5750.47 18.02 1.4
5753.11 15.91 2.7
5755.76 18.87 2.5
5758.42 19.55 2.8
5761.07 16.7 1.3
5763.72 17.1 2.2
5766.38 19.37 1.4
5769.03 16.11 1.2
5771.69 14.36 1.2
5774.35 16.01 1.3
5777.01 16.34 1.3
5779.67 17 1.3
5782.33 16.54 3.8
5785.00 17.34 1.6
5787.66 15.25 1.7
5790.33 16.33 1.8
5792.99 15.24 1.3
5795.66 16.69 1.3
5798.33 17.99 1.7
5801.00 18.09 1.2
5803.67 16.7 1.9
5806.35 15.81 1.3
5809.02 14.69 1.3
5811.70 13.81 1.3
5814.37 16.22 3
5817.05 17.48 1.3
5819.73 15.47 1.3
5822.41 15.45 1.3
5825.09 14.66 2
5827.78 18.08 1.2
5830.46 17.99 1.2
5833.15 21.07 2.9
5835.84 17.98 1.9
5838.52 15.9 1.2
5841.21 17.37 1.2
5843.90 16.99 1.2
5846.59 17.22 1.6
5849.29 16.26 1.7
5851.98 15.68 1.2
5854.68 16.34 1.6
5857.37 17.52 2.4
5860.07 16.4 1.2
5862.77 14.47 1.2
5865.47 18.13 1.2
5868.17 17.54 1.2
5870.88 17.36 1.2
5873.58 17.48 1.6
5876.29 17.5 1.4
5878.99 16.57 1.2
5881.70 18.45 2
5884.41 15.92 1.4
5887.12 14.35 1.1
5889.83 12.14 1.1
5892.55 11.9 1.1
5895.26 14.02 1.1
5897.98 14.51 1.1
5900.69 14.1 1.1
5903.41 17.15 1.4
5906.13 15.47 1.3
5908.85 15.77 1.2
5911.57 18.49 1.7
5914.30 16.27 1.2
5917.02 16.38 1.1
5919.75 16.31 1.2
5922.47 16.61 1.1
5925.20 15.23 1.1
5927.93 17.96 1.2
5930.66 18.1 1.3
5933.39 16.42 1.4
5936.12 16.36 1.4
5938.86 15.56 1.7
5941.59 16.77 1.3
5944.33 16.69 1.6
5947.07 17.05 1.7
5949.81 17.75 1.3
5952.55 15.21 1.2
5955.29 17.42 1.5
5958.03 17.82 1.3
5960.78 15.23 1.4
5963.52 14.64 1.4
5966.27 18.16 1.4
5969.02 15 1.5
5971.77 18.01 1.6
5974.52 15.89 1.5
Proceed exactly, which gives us 0.5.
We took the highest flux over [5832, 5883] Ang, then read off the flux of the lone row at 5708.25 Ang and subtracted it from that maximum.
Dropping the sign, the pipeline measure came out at 5.8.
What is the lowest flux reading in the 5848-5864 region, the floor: 14.47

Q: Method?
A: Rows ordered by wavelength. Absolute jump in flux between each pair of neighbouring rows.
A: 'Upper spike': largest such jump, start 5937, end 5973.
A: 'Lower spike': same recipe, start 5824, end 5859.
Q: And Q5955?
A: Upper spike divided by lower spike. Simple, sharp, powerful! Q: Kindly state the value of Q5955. 1.03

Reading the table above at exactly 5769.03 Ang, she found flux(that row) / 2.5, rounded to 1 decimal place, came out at 6.4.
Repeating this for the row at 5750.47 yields 7.2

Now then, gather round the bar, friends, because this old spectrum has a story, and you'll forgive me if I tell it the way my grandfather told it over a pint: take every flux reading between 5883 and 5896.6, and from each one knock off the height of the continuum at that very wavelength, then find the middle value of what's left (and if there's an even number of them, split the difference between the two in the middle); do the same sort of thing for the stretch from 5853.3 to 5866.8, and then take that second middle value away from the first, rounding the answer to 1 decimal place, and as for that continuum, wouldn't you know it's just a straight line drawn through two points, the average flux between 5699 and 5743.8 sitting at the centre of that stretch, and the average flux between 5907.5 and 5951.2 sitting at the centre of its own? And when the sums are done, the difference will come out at -2.3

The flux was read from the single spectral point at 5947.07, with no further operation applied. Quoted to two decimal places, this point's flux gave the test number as 17.05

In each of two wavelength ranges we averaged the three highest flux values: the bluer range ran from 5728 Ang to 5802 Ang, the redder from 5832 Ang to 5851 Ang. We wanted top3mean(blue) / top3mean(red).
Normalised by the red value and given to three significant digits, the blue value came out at 1.03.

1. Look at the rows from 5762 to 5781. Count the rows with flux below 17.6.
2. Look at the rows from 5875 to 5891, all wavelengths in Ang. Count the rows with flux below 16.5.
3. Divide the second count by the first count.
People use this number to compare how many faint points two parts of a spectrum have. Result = 0.5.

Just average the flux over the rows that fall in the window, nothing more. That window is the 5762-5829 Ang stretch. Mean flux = 16.3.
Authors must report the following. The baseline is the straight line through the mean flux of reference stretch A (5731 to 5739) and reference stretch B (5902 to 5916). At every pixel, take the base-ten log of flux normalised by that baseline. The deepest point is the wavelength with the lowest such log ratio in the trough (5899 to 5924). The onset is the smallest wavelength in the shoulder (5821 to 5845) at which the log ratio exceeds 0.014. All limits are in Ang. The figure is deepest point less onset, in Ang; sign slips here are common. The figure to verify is 72.9 Ang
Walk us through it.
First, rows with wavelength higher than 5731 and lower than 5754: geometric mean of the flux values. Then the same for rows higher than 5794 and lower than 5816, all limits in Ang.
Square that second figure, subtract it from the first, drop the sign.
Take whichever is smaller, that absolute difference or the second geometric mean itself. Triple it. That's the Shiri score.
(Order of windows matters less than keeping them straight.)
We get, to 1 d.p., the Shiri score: 48.6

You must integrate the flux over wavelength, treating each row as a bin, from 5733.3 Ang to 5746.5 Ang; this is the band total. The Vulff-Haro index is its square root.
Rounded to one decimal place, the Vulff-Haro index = 14.6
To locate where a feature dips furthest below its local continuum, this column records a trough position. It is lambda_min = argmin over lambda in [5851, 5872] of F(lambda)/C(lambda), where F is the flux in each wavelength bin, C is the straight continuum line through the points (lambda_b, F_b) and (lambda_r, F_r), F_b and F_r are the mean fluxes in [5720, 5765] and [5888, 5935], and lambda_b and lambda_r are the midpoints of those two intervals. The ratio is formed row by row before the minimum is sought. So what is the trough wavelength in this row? 5862.77 Ang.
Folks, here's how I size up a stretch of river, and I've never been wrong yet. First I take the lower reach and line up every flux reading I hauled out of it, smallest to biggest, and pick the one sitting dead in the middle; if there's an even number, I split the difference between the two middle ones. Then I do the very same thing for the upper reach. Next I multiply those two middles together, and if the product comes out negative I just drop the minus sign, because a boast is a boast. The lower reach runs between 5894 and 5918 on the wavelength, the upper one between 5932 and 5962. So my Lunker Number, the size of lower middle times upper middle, 263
